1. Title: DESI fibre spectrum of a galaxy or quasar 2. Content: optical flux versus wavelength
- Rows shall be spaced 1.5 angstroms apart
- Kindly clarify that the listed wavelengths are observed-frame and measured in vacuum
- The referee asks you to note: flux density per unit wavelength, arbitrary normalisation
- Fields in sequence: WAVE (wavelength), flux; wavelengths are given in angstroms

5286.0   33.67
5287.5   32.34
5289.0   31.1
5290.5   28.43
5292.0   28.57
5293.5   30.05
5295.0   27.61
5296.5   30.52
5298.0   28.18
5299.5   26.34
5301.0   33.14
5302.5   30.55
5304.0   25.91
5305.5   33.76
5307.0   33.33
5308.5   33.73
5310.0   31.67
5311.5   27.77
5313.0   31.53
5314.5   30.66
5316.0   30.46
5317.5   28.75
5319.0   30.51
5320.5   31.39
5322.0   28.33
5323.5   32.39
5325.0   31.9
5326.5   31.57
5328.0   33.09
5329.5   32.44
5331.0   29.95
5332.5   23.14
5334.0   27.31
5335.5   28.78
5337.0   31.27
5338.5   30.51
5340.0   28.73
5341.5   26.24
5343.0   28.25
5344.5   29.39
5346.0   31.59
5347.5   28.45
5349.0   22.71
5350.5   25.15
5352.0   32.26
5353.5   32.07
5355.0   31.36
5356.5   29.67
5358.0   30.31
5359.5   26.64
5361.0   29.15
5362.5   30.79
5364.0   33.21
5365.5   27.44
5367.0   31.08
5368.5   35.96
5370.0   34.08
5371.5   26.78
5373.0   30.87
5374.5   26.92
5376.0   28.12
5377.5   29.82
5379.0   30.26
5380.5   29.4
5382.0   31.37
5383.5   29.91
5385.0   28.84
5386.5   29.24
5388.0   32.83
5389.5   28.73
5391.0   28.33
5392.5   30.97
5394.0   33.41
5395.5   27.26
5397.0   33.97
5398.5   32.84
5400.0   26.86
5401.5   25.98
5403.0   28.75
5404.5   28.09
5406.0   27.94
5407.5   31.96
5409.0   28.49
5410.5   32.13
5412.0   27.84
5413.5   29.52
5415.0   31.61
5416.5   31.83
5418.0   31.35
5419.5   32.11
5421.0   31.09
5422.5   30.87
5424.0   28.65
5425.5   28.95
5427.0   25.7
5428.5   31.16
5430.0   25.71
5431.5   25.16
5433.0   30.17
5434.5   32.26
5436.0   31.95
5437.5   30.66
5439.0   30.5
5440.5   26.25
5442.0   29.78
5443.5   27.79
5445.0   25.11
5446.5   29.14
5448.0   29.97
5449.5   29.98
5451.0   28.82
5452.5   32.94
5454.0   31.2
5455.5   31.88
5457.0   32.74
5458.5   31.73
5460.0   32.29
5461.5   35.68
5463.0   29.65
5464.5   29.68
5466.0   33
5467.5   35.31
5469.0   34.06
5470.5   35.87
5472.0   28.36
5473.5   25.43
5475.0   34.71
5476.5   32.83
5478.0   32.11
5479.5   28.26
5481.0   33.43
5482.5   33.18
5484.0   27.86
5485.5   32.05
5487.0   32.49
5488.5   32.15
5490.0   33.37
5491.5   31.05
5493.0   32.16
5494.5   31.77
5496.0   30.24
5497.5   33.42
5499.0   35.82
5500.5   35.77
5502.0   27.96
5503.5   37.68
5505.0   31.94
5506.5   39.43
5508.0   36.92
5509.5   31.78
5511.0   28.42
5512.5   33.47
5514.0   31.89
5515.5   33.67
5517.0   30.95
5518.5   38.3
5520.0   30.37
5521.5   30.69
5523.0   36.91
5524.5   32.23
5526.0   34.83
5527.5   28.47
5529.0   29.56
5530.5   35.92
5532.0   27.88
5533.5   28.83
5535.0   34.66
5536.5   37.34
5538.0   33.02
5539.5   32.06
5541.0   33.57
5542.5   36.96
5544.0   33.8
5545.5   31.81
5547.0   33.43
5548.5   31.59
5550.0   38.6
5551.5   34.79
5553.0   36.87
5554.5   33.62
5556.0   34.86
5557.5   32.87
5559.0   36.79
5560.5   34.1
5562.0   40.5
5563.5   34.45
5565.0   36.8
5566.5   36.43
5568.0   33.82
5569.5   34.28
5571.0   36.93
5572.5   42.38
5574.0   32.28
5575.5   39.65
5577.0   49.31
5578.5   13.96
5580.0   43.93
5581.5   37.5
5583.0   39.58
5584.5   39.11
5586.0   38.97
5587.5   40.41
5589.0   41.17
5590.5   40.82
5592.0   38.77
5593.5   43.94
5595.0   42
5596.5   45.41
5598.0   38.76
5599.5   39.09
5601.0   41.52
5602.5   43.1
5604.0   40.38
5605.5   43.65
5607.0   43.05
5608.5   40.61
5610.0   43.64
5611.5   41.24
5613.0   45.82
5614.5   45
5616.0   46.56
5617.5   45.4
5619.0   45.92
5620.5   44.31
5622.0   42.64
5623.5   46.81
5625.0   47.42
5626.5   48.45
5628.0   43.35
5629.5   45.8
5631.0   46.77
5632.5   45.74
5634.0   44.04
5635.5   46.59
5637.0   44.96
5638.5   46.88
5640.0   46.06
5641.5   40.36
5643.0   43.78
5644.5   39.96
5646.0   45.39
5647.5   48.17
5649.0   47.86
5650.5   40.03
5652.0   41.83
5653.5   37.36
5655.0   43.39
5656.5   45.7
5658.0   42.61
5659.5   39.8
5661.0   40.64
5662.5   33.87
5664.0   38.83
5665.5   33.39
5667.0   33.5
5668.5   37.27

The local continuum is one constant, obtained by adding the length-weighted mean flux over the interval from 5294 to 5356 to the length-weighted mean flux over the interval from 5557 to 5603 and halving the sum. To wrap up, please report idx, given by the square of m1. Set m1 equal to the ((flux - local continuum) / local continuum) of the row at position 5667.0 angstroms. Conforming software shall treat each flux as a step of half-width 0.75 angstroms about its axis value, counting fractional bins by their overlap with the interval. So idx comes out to 0.000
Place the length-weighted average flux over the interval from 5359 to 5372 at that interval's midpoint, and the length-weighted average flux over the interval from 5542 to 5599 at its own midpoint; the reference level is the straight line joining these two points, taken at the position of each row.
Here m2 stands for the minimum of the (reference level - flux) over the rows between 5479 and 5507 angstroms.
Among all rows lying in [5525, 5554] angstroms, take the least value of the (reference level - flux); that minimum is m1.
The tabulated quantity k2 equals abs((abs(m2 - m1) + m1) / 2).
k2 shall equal 0.0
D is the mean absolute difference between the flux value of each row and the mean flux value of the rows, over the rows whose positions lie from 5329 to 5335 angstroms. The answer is 3.0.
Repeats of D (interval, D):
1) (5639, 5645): 2.4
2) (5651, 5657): 2.5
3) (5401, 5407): 0.9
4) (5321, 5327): 1.4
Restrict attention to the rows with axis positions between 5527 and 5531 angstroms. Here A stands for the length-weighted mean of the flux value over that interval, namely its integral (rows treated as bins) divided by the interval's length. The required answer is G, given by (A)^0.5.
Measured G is 5.59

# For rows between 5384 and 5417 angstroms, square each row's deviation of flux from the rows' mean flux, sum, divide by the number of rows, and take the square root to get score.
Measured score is 2.29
